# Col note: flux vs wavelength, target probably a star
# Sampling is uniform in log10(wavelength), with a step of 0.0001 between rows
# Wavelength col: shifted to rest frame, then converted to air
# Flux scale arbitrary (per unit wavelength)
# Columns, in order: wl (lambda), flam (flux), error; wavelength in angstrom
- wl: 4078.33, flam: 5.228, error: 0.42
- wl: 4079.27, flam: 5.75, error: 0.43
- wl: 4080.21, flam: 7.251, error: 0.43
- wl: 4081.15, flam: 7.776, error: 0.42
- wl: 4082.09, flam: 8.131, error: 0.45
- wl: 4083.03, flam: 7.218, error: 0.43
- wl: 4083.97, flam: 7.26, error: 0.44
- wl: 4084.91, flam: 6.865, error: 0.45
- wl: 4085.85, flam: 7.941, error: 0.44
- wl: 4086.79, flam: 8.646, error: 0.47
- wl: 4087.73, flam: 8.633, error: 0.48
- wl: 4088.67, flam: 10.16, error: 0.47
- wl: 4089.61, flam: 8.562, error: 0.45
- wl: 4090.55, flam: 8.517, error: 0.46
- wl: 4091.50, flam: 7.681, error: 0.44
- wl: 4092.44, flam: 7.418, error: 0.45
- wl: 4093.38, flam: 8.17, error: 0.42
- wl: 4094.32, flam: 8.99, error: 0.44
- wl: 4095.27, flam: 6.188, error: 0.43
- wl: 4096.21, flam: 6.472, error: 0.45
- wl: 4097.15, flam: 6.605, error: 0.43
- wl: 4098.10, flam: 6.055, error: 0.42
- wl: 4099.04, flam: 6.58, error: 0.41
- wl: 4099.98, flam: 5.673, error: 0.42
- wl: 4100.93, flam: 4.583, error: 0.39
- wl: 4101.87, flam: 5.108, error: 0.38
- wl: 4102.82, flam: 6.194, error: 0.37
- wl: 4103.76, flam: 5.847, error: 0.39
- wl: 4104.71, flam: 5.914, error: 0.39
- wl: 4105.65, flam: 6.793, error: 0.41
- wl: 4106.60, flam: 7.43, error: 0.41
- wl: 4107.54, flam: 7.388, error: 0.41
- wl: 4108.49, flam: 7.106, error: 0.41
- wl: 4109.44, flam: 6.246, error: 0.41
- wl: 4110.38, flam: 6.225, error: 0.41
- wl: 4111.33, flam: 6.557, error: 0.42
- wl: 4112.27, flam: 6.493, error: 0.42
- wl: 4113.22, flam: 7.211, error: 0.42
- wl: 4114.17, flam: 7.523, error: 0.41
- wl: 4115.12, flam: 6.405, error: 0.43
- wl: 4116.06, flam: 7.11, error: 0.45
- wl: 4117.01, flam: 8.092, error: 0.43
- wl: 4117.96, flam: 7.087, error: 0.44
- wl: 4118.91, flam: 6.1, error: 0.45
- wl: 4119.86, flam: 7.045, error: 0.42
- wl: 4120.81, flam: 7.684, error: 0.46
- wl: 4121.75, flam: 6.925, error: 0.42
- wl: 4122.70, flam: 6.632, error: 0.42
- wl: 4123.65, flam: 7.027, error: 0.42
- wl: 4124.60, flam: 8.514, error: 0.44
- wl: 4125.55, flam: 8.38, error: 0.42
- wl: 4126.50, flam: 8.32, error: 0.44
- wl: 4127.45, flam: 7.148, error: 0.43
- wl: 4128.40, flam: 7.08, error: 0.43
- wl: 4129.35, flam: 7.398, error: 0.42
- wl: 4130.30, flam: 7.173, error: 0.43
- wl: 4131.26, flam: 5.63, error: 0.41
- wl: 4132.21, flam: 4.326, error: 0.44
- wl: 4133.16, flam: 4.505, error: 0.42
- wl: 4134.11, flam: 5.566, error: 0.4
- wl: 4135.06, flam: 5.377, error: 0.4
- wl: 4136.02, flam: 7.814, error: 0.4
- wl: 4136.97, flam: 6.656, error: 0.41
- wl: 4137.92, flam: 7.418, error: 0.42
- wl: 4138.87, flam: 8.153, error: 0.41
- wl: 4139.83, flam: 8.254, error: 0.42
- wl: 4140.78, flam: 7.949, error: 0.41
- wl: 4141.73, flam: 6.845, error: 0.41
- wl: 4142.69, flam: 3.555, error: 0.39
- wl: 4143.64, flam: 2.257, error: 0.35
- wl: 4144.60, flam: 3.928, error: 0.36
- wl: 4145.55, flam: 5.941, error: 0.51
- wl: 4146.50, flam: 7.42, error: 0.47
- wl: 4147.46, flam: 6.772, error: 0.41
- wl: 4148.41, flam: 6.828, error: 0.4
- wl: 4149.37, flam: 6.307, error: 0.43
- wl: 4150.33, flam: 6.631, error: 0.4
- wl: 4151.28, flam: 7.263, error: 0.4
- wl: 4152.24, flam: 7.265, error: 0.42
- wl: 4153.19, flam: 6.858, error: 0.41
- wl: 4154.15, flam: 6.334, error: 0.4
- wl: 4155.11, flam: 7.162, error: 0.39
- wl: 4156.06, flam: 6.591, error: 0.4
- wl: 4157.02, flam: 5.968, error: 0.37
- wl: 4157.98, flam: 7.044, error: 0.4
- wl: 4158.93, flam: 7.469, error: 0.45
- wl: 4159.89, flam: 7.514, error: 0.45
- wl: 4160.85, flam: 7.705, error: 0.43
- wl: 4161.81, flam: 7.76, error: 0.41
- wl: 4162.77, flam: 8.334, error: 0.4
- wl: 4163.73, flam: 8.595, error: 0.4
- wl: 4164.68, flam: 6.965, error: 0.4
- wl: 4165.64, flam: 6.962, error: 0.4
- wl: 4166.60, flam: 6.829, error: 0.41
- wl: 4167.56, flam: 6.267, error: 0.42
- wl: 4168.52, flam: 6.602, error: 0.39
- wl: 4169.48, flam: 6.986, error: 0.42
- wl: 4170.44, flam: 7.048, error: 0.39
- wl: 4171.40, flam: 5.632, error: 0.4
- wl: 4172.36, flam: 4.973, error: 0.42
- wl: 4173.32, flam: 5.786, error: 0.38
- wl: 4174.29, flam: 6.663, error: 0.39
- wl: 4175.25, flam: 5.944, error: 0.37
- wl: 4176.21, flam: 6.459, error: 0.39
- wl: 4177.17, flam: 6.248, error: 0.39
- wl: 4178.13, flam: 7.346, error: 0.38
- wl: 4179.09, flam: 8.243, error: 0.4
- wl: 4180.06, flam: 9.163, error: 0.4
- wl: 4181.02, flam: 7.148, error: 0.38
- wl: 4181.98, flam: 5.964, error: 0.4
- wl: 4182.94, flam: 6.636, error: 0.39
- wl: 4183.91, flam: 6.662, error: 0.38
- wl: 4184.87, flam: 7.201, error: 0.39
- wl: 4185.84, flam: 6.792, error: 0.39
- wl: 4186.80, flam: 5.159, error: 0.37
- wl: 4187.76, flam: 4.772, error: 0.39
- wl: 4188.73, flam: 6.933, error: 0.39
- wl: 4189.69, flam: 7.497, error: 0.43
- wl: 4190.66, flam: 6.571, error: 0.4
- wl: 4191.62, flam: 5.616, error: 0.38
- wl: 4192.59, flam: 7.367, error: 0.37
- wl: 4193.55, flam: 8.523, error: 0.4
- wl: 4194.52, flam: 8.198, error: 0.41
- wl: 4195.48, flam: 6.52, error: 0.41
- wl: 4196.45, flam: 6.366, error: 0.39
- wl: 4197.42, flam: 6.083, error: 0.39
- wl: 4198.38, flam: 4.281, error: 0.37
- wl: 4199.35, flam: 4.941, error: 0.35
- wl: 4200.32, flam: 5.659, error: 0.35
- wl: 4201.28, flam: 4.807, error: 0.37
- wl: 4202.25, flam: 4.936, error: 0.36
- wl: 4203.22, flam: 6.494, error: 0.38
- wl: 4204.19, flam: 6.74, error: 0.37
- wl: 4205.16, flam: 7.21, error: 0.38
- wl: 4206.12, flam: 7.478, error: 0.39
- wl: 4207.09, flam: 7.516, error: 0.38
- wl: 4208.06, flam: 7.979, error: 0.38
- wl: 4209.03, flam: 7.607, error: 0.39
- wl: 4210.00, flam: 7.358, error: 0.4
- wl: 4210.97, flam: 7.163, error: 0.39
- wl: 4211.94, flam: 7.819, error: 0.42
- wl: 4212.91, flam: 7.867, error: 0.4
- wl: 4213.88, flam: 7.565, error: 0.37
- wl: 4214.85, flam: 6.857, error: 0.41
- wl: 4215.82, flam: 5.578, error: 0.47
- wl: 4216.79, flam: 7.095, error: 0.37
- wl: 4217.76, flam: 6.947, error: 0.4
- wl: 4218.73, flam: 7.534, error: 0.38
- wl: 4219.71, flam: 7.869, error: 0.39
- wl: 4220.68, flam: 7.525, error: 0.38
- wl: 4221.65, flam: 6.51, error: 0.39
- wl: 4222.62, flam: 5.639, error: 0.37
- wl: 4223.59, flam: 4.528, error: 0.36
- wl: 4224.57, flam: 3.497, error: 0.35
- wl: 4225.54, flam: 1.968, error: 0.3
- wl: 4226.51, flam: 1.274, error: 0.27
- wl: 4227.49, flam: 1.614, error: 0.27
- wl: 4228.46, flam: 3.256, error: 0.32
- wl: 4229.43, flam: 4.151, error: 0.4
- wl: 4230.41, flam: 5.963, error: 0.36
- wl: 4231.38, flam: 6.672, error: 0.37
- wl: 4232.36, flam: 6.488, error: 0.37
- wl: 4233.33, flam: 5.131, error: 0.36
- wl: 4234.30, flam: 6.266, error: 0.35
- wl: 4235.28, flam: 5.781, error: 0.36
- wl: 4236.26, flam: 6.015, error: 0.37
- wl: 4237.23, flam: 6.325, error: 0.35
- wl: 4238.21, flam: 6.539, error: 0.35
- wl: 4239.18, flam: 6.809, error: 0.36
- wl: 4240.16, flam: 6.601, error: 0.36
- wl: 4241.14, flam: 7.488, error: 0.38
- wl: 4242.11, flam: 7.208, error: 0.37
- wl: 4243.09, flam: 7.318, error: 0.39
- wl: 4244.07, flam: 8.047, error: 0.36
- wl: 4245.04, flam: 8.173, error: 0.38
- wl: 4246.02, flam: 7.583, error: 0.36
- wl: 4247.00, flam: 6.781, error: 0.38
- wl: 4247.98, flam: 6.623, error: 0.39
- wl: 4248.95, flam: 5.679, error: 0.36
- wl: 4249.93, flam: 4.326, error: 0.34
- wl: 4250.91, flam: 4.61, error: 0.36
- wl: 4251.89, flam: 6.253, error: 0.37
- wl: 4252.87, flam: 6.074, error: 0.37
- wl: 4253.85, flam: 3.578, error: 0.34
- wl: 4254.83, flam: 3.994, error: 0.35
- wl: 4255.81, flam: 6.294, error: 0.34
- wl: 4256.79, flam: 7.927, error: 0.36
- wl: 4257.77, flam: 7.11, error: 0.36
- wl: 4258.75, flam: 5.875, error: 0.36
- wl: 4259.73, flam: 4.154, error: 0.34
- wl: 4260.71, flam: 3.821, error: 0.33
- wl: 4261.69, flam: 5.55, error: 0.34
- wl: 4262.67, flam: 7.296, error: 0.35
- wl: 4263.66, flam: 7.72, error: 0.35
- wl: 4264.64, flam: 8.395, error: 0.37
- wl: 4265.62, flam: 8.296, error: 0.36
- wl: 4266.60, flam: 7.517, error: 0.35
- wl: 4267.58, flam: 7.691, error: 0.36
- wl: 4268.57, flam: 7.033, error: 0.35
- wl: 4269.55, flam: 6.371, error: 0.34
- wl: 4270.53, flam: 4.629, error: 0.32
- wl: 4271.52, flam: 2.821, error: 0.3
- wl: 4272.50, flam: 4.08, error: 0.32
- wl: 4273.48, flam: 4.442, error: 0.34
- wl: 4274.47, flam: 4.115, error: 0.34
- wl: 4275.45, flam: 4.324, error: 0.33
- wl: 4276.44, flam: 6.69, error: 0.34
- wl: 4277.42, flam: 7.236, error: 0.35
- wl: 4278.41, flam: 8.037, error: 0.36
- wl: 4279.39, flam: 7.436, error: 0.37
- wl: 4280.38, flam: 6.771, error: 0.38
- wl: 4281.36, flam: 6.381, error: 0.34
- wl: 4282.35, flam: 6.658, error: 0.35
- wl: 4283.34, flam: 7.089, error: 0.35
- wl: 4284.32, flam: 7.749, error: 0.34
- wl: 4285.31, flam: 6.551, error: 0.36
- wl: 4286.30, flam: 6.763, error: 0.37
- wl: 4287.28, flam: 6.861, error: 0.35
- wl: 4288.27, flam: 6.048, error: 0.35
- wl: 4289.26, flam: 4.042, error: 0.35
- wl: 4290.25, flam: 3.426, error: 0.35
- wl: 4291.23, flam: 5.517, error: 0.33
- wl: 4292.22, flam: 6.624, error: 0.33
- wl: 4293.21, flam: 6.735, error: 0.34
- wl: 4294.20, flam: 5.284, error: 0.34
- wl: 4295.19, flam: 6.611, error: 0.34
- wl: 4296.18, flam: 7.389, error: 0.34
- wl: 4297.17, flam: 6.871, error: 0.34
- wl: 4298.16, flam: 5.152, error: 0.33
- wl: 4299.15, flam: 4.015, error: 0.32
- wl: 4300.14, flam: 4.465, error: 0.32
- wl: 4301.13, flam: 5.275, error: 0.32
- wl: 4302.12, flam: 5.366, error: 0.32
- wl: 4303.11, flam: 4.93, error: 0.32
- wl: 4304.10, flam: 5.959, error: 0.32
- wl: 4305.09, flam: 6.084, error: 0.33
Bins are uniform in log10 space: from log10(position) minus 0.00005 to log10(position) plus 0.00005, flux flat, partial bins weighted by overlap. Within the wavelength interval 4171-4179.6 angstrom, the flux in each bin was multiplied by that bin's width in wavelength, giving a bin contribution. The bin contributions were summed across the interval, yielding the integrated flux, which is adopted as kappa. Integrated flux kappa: 55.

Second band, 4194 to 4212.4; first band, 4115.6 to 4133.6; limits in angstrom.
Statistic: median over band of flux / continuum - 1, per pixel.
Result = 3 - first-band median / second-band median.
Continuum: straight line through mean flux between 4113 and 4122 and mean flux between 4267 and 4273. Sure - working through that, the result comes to 3.0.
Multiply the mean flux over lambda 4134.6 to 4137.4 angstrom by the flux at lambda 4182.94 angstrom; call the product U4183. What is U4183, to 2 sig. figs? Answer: 44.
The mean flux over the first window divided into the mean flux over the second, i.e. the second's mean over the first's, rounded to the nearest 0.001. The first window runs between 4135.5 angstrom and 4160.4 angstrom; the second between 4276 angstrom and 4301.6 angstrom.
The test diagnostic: 0.939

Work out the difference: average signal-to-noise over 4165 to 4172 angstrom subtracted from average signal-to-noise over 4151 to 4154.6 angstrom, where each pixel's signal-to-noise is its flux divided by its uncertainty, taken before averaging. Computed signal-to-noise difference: 0.6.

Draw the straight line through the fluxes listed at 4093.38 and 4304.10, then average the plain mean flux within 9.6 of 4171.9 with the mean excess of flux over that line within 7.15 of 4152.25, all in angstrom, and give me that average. 3.07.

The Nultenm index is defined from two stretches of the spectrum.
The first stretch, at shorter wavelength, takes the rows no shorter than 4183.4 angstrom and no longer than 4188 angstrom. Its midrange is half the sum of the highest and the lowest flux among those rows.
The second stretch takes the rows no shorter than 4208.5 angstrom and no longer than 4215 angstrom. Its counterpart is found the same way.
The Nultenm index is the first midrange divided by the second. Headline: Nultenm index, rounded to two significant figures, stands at 0.81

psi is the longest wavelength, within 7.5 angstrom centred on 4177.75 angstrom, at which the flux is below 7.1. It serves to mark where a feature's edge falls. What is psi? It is 4177.17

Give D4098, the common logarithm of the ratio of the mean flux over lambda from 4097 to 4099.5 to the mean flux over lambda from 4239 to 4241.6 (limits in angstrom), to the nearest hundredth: -0.04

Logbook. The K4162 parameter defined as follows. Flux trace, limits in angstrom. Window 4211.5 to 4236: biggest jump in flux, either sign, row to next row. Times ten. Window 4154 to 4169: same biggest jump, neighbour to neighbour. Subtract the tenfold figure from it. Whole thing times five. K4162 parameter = -82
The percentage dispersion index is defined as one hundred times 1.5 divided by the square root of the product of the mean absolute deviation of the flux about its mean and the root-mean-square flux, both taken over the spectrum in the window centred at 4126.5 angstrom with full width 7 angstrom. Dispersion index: 69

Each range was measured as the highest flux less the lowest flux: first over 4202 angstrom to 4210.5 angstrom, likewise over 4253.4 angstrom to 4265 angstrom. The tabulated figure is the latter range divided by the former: 1.6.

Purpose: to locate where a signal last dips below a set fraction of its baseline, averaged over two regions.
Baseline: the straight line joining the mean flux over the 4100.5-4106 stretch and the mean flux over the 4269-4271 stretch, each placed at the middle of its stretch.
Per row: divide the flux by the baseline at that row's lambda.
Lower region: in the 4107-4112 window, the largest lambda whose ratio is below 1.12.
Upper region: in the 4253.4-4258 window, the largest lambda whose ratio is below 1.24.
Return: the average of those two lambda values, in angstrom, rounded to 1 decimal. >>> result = 4183.1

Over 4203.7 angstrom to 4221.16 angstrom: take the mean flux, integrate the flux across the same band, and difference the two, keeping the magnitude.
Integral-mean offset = 120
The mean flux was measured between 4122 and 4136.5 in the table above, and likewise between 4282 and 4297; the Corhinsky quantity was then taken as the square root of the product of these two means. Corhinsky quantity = 6.5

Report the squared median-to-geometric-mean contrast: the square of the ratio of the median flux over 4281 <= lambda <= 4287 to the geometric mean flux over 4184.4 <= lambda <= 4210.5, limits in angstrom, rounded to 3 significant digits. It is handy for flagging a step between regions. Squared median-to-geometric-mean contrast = 1.09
